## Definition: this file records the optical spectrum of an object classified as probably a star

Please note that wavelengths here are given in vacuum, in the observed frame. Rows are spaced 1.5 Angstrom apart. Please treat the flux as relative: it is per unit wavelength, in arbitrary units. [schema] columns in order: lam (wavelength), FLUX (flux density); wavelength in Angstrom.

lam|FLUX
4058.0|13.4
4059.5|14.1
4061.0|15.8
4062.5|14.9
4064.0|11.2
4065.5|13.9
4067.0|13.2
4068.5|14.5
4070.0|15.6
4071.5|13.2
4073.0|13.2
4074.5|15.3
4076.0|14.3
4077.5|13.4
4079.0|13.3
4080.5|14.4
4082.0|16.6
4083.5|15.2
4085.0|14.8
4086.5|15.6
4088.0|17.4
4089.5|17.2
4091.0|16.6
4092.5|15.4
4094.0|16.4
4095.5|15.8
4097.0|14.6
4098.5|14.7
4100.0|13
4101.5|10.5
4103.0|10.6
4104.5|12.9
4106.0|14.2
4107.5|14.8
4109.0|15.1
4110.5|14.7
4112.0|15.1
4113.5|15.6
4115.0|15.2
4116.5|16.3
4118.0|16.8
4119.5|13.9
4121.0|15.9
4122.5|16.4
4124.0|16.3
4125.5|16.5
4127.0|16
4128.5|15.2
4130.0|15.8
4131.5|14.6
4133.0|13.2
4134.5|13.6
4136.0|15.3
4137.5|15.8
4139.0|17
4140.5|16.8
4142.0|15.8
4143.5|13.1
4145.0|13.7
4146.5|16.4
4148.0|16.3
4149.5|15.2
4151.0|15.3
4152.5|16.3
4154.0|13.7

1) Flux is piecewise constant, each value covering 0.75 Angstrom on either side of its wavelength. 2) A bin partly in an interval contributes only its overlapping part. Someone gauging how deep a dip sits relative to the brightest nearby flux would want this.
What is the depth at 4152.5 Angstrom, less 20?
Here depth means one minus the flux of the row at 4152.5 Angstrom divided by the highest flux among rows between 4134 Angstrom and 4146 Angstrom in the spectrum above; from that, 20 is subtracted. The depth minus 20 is -20.0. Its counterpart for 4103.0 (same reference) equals -19.6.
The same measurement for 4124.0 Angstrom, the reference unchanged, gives -20.0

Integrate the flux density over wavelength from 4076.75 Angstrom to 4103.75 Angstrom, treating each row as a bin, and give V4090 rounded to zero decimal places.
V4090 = 398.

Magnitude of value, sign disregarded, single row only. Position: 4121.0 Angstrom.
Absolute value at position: 15.9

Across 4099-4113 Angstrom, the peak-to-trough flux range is 4.6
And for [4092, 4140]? 6.5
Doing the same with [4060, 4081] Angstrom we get 4.6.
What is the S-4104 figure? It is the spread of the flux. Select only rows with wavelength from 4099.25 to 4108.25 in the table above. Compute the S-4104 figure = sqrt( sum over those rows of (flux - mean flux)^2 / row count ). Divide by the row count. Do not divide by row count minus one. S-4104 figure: 1.6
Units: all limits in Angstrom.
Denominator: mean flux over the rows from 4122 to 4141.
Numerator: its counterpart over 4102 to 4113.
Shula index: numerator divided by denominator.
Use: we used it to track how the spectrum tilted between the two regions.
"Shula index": 0.89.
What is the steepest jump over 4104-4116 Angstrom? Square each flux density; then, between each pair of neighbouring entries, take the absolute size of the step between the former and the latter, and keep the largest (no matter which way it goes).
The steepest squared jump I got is 35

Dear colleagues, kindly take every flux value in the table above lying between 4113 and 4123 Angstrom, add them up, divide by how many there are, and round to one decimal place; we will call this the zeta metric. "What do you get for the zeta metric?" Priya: 15.7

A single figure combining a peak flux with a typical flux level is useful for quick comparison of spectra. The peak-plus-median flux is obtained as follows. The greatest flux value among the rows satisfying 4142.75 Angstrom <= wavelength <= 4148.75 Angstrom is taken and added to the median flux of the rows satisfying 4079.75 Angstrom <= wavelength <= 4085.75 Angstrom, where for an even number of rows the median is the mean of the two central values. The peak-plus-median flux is 31.4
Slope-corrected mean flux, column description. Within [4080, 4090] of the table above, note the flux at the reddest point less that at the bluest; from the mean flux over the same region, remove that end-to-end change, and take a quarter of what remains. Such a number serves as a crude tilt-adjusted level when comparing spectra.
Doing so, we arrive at 3.3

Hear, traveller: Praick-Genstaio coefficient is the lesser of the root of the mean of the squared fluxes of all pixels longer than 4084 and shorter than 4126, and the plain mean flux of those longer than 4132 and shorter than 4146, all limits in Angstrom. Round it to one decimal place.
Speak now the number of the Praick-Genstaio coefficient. 14.9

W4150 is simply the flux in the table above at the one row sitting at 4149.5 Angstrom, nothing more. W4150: 15.2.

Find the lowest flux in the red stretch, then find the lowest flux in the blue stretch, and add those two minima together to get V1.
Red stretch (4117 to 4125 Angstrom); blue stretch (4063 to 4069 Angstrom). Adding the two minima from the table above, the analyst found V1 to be 25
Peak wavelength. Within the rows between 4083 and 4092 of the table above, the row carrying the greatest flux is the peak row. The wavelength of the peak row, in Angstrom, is 4088.0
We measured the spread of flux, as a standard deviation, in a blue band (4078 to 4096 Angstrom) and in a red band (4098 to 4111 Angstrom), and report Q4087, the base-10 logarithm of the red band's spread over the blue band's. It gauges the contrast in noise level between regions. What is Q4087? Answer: 0.17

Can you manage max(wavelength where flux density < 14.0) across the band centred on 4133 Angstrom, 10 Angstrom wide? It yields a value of 4134.5 Angstrom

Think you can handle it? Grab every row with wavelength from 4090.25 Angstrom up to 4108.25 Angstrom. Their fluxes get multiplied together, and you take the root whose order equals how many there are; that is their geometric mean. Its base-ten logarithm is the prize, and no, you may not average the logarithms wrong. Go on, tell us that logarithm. 1.15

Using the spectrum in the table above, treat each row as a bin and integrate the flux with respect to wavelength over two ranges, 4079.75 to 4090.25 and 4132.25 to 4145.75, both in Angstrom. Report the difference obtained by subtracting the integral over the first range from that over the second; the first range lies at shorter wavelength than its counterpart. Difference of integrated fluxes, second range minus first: 35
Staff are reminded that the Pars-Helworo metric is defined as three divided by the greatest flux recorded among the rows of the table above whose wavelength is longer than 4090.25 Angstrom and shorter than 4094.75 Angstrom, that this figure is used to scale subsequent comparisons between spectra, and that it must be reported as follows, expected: 0.181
